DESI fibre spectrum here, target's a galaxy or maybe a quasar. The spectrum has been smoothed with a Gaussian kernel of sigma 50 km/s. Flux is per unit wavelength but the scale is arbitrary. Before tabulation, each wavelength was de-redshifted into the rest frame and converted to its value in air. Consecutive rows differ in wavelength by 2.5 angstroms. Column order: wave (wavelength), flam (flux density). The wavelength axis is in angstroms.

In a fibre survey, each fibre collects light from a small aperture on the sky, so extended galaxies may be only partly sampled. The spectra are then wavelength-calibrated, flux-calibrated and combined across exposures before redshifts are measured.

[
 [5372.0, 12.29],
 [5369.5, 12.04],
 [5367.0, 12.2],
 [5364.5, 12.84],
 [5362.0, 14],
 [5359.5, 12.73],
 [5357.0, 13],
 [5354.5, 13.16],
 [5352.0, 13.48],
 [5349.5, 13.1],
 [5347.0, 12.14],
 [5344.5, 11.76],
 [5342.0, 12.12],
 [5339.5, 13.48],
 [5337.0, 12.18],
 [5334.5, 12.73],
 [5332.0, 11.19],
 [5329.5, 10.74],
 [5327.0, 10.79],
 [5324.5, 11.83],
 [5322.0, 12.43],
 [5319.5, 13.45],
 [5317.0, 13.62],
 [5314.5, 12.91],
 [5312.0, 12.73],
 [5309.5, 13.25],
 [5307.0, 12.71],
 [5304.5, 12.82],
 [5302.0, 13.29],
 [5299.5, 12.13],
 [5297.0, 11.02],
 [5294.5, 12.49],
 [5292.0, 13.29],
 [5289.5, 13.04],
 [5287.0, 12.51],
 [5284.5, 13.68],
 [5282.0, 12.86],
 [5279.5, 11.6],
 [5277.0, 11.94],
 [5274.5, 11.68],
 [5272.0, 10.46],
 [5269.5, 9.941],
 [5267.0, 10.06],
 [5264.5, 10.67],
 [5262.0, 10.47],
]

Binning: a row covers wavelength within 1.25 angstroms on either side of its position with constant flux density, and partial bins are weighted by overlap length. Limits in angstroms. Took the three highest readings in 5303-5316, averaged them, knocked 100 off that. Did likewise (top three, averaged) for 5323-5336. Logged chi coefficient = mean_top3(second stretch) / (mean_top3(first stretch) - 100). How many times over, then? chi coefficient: -0.137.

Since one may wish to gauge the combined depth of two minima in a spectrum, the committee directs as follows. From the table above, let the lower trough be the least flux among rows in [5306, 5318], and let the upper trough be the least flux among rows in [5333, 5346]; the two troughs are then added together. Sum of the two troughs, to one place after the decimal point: 24.5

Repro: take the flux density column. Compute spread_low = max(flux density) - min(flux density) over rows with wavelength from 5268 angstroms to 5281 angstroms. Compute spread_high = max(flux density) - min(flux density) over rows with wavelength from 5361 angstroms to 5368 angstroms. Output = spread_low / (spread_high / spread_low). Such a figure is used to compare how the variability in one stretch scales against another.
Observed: 2.2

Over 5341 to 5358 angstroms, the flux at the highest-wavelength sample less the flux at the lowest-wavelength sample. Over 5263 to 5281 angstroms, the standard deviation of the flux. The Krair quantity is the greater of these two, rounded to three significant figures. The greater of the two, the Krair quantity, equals 0.880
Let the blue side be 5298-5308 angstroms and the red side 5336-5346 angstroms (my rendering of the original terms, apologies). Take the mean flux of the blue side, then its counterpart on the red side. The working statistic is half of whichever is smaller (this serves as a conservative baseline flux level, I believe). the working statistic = 6.19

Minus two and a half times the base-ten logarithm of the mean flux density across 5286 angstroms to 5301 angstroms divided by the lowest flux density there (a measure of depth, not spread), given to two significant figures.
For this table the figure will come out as -0.13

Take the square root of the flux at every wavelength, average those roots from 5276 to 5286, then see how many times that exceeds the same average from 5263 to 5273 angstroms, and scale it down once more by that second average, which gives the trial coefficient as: 0.344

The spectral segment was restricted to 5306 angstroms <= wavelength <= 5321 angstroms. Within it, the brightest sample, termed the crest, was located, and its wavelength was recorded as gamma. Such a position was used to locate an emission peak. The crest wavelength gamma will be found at 5317.0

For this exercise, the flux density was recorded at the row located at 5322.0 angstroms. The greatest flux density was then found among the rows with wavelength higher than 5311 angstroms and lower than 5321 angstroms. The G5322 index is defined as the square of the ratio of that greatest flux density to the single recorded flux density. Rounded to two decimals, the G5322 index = 1.20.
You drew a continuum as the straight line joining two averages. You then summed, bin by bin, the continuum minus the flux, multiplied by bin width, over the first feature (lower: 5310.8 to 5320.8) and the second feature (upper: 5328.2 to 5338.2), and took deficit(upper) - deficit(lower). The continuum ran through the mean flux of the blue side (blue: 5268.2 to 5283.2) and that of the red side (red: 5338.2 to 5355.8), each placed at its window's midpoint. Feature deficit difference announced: 18.0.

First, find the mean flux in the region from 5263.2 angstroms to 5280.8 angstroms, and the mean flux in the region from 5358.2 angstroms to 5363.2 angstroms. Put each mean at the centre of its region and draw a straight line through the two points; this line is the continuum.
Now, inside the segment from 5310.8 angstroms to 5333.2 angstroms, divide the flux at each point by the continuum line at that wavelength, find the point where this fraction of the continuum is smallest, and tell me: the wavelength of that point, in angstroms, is 5329.5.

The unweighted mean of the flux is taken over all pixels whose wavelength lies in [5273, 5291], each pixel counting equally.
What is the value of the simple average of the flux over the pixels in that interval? 12.5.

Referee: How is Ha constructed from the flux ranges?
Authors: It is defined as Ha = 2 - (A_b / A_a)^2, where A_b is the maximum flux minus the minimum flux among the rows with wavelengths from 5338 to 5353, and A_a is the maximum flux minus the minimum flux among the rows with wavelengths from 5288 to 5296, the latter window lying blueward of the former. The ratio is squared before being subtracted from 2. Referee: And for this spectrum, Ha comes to -2.62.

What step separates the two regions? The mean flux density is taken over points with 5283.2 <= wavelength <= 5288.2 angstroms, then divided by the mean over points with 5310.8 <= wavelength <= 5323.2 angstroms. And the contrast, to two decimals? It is 1.01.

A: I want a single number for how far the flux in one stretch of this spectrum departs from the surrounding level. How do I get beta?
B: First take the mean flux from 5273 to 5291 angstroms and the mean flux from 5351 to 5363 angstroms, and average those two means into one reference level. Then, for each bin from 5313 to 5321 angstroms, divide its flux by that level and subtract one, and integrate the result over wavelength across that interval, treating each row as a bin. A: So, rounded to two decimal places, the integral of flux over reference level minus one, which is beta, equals 0.26 angstroms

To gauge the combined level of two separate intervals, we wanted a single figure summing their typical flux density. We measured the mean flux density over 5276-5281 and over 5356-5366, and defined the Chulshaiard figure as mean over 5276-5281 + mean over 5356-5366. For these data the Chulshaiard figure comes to 24.9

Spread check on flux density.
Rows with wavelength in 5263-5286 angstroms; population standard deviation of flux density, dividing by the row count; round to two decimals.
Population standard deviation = 1.21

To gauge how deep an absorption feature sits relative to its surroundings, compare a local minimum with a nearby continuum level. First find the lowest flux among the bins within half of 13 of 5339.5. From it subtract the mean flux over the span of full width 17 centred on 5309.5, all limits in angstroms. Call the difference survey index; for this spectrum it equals -1.3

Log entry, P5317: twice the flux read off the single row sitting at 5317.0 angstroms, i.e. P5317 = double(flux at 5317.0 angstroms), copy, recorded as 27.2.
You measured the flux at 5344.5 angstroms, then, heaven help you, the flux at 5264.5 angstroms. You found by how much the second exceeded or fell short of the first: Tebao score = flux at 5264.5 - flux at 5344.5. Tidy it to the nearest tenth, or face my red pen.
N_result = -1.1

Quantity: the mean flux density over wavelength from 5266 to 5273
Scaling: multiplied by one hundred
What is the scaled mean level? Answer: 1015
